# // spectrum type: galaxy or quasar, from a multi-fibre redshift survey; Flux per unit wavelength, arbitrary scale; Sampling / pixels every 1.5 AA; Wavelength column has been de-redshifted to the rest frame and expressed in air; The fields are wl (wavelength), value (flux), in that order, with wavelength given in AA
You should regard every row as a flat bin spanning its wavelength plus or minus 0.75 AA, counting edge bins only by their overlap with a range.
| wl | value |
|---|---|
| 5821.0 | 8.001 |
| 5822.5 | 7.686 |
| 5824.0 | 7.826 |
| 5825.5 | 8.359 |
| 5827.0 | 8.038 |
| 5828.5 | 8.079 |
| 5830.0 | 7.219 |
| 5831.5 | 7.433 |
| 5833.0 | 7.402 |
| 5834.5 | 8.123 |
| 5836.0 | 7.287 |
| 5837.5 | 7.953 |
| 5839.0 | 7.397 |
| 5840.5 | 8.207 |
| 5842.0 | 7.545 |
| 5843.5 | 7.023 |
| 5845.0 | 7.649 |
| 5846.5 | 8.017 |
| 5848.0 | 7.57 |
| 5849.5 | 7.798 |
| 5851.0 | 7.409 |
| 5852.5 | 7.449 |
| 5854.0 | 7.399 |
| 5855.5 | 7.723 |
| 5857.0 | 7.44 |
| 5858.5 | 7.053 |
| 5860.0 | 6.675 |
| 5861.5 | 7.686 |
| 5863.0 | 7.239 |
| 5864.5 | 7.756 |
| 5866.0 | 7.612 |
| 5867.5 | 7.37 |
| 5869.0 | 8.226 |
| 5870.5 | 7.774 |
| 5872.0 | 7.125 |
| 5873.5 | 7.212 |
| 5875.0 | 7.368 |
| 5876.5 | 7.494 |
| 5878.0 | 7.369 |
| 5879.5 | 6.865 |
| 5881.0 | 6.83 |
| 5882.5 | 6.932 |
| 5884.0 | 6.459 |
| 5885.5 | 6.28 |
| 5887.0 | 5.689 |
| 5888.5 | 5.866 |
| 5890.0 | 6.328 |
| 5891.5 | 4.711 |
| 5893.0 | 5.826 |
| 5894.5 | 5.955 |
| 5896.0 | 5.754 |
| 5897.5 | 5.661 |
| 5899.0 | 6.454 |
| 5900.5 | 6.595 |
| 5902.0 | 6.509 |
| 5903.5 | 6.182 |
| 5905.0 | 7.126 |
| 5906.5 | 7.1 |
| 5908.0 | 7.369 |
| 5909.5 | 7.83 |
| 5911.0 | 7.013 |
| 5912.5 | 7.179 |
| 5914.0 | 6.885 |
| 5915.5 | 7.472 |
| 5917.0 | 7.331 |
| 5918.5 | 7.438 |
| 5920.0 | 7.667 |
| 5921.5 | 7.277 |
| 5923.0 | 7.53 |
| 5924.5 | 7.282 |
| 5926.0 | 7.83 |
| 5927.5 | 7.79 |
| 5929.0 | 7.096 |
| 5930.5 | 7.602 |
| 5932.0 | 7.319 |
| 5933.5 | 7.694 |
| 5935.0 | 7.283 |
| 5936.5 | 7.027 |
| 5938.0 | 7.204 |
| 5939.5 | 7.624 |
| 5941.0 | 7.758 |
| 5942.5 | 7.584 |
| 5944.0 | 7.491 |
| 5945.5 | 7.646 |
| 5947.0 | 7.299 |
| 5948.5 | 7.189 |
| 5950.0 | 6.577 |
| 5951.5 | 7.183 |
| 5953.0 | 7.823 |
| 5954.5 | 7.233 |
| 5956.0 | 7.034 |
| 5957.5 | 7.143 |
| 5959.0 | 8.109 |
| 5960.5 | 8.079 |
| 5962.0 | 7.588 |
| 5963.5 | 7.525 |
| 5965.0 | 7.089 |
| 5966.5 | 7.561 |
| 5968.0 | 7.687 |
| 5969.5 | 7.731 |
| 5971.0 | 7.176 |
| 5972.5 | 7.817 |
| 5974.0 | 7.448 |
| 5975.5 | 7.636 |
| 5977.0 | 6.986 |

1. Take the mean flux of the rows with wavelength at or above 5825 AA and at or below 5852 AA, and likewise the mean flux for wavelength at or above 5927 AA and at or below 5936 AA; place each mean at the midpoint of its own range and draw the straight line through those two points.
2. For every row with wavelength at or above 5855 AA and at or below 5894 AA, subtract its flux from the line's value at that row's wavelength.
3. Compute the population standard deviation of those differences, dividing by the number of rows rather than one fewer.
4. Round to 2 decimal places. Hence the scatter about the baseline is 0.76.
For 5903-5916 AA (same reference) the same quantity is 0.43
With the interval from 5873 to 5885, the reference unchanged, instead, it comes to 0.32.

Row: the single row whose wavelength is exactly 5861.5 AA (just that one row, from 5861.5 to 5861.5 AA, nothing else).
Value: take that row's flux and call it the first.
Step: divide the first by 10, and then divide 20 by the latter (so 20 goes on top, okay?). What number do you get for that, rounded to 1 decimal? 26.0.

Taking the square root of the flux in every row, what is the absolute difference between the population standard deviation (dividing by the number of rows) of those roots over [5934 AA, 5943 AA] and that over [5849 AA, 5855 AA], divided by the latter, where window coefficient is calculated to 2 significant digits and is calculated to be 0.59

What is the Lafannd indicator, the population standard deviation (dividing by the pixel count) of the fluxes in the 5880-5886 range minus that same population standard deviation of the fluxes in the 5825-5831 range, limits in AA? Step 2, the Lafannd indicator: -0.16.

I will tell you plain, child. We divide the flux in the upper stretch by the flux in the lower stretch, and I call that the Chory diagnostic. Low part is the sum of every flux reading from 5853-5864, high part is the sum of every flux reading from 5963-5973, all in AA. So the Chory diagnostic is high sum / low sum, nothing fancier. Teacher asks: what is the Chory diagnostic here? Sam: 1.027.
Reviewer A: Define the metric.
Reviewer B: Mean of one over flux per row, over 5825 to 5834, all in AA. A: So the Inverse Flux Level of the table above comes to 0.129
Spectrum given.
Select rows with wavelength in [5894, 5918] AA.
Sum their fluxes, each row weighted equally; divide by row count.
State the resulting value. 6.8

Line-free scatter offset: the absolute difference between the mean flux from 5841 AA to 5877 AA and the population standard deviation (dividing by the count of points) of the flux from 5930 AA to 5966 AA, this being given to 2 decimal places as 7.14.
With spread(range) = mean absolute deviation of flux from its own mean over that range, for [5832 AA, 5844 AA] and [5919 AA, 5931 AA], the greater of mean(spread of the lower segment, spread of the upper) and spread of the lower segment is 0.36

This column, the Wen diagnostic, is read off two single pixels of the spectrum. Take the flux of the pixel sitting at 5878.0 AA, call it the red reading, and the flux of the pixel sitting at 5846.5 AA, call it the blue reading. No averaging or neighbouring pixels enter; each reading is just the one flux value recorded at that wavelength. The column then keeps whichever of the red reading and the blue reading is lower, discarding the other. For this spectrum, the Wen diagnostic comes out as 7.37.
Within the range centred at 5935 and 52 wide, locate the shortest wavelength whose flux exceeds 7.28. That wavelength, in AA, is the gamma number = 5909.5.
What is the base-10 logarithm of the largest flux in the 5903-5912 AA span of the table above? 0.894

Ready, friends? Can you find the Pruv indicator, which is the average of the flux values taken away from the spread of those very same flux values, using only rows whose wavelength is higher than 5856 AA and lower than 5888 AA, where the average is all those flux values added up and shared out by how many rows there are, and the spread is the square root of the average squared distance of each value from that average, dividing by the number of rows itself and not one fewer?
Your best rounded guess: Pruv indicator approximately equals -6.6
